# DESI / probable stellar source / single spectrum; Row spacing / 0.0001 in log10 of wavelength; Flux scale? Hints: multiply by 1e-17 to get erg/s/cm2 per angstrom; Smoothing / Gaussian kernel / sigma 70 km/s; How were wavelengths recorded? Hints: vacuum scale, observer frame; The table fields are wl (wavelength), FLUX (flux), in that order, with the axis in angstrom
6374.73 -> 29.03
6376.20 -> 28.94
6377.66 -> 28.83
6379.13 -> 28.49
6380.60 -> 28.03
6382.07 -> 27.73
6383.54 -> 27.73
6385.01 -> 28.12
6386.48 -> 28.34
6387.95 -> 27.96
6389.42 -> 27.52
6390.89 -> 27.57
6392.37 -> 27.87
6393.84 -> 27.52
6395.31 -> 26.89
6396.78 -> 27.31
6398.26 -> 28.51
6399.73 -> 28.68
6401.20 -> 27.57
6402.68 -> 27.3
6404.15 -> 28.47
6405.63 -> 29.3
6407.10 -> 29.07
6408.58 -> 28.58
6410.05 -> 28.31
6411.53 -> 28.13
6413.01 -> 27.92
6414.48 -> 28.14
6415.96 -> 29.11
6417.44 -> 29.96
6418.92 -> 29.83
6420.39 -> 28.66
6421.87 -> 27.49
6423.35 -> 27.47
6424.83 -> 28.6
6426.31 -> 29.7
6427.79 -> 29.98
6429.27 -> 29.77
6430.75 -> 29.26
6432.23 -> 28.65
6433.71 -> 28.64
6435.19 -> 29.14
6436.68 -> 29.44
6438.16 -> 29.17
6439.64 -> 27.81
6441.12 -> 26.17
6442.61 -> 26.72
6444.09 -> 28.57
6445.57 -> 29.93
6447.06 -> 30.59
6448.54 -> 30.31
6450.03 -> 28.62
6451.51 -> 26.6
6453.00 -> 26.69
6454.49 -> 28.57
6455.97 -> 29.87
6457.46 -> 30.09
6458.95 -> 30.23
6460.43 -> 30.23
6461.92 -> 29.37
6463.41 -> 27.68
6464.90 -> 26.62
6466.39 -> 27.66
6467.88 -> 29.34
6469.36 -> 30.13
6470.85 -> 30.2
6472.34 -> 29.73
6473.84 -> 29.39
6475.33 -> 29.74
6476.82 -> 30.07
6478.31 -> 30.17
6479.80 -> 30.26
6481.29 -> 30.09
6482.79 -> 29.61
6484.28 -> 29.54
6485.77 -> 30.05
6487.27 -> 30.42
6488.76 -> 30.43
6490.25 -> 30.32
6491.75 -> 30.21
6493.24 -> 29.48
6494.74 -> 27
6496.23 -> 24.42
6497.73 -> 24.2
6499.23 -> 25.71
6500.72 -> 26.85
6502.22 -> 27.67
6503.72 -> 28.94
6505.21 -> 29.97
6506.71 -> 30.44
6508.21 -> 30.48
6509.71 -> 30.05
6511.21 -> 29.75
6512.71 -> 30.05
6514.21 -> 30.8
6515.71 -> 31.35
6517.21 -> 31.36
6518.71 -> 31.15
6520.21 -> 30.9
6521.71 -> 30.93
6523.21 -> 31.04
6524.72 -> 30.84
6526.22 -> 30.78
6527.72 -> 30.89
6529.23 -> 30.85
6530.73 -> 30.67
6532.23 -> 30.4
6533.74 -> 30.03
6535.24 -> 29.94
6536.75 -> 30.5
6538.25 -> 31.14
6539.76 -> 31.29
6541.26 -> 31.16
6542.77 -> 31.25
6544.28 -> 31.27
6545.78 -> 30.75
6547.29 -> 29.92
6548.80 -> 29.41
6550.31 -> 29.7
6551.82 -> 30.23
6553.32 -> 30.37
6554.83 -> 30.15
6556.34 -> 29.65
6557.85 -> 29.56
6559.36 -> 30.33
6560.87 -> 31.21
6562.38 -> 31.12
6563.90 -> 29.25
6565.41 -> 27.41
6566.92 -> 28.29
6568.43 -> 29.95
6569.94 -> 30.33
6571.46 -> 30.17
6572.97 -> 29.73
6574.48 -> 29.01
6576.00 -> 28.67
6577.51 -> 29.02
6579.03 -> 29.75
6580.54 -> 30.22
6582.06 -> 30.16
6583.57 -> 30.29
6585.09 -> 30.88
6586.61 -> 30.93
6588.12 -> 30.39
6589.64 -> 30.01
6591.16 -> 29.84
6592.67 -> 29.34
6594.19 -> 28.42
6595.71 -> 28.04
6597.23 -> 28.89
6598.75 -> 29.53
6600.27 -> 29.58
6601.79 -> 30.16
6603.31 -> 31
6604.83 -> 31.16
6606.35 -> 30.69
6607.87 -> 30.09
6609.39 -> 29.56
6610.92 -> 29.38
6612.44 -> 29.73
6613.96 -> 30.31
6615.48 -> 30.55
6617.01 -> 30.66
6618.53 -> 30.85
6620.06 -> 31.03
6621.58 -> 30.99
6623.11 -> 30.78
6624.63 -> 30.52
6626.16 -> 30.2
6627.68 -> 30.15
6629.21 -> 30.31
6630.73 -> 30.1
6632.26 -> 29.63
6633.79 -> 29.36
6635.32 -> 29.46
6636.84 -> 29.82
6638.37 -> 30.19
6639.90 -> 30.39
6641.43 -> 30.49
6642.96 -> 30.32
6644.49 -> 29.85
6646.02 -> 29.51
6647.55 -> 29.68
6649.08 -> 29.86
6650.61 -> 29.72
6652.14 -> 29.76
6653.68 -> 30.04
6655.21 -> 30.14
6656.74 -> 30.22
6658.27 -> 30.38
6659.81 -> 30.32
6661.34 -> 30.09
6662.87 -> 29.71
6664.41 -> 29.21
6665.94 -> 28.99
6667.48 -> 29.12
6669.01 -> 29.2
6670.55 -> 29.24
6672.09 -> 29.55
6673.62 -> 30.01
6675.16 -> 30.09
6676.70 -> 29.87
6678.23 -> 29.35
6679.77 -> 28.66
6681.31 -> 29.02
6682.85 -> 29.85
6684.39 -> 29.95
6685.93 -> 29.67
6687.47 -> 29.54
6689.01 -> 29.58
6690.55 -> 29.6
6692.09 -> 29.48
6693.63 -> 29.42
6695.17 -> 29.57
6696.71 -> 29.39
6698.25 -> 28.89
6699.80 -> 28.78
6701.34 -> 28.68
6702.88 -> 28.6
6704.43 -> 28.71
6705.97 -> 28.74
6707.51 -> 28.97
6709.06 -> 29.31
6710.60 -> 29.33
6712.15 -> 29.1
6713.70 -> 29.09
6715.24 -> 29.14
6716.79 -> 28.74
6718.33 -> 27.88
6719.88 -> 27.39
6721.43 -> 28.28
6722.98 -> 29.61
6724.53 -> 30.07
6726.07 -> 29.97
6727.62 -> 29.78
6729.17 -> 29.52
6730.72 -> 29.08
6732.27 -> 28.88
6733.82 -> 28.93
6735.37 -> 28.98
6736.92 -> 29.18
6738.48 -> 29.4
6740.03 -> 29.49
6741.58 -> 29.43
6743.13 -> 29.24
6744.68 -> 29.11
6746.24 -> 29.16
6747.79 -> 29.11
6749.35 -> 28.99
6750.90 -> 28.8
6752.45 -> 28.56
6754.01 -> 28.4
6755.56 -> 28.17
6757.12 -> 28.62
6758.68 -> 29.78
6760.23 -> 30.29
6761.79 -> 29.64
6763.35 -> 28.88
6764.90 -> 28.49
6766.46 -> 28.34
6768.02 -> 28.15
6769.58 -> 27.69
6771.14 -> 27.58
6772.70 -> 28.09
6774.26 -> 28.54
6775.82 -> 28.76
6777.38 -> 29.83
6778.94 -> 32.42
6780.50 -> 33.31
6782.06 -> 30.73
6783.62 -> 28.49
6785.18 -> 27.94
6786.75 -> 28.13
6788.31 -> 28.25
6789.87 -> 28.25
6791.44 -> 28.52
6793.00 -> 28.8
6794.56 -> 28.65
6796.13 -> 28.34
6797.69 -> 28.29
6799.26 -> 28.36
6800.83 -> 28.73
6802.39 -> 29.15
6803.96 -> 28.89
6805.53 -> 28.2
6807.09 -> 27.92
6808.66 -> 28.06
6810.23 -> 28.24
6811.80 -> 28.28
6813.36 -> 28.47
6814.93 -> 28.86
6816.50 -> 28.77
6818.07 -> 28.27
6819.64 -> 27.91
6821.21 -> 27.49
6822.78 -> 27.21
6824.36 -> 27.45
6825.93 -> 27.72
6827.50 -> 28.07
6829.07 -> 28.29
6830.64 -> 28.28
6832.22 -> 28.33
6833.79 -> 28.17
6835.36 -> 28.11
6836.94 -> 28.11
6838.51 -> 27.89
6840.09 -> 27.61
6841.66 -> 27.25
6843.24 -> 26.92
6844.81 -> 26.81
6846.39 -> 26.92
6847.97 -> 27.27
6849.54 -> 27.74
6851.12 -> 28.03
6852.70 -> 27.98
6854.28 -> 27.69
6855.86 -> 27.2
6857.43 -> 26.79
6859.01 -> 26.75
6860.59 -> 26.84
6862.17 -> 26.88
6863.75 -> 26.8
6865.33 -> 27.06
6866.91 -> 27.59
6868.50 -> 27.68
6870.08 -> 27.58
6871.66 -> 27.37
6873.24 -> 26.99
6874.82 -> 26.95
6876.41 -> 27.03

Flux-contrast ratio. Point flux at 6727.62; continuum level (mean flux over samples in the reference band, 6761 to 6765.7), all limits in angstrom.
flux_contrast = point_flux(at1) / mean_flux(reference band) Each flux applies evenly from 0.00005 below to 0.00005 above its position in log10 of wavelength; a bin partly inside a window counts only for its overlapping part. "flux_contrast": 1.03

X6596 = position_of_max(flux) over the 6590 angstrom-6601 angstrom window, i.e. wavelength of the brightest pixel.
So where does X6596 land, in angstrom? 6591.16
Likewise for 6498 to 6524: 6517.21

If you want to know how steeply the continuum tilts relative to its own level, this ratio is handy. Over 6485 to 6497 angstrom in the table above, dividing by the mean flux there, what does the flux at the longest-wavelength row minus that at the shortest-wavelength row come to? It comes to -0.19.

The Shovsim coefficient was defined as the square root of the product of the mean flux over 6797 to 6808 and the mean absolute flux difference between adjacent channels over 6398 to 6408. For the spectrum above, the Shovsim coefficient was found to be 4.2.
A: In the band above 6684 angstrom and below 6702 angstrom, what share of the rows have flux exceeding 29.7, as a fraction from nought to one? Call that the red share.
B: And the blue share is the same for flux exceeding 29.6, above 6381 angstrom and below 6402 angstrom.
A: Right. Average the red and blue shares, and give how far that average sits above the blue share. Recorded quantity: 0.042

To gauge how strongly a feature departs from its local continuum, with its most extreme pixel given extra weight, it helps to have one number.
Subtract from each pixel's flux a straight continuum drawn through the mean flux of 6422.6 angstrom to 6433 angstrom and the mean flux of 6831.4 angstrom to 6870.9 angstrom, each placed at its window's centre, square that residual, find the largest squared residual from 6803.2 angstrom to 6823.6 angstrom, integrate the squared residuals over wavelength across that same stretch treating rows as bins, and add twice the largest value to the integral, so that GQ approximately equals 15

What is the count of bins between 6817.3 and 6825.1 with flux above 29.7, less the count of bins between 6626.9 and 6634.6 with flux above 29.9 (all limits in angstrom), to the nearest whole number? -3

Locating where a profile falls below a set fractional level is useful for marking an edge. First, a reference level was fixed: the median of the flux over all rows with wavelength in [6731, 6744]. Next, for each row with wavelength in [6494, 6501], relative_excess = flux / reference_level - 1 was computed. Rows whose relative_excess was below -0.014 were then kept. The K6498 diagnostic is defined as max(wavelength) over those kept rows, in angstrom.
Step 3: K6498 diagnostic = 6500.72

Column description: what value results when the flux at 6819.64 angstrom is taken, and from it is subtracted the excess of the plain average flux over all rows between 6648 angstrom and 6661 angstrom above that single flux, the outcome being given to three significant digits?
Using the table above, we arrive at 25.8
